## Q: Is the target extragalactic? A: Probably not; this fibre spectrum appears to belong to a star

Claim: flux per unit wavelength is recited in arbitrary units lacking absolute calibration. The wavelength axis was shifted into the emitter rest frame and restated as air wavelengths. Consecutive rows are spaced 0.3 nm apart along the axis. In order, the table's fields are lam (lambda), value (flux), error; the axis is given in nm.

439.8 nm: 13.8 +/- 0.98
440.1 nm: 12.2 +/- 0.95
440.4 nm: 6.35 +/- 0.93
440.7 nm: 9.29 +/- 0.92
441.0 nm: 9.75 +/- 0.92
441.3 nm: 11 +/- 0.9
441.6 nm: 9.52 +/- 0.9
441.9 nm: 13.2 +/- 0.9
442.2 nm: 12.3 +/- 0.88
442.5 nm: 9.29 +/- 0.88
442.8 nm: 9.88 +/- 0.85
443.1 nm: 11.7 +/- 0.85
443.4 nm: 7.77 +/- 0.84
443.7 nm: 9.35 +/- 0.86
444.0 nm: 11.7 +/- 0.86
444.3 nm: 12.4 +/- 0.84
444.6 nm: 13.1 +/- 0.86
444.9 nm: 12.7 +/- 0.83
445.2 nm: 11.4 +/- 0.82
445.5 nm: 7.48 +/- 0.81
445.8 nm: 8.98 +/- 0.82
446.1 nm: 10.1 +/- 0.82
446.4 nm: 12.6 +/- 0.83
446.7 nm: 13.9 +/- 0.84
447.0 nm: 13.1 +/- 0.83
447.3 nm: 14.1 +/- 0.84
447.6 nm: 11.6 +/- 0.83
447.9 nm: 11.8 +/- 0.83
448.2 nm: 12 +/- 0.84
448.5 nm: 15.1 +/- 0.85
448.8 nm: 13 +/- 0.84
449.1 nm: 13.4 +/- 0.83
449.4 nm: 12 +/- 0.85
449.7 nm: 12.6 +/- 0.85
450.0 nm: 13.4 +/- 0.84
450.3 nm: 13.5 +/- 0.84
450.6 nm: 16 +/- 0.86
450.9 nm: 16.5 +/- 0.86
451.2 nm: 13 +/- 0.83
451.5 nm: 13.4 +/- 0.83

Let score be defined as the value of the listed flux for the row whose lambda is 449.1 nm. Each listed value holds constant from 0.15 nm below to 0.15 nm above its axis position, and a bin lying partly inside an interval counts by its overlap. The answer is 13.4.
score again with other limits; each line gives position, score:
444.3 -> 12.4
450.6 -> 16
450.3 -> 13.5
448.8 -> 13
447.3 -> 14.1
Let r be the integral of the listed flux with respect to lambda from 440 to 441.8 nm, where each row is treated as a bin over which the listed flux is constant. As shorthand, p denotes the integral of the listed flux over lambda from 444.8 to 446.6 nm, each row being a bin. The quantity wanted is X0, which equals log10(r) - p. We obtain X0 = -17.8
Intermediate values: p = 19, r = 17.5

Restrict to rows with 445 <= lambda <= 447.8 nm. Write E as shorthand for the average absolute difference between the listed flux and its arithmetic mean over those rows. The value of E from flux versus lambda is 1.8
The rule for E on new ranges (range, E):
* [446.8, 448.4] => 0.9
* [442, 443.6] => 1.4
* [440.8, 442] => 1.2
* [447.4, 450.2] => 0.9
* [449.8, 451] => 1.4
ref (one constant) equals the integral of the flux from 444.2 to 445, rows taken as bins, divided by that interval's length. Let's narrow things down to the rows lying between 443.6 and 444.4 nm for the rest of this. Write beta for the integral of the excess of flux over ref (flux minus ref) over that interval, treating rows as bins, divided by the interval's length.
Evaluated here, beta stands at -1.57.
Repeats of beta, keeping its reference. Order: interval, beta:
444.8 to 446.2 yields -2.71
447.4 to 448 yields -0.86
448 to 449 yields 0.53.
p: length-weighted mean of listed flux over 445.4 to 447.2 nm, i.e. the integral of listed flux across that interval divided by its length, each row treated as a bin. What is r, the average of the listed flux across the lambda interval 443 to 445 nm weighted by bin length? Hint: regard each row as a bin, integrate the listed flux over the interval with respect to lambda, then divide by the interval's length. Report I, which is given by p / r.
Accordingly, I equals 1.00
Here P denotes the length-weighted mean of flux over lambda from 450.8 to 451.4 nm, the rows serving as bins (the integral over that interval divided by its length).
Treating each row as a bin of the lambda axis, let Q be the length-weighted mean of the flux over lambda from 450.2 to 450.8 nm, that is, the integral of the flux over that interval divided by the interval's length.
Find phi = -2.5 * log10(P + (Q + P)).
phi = -4.11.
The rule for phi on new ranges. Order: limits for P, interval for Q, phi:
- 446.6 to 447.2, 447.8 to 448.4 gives -3.98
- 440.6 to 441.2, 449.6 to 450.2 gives -3.78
